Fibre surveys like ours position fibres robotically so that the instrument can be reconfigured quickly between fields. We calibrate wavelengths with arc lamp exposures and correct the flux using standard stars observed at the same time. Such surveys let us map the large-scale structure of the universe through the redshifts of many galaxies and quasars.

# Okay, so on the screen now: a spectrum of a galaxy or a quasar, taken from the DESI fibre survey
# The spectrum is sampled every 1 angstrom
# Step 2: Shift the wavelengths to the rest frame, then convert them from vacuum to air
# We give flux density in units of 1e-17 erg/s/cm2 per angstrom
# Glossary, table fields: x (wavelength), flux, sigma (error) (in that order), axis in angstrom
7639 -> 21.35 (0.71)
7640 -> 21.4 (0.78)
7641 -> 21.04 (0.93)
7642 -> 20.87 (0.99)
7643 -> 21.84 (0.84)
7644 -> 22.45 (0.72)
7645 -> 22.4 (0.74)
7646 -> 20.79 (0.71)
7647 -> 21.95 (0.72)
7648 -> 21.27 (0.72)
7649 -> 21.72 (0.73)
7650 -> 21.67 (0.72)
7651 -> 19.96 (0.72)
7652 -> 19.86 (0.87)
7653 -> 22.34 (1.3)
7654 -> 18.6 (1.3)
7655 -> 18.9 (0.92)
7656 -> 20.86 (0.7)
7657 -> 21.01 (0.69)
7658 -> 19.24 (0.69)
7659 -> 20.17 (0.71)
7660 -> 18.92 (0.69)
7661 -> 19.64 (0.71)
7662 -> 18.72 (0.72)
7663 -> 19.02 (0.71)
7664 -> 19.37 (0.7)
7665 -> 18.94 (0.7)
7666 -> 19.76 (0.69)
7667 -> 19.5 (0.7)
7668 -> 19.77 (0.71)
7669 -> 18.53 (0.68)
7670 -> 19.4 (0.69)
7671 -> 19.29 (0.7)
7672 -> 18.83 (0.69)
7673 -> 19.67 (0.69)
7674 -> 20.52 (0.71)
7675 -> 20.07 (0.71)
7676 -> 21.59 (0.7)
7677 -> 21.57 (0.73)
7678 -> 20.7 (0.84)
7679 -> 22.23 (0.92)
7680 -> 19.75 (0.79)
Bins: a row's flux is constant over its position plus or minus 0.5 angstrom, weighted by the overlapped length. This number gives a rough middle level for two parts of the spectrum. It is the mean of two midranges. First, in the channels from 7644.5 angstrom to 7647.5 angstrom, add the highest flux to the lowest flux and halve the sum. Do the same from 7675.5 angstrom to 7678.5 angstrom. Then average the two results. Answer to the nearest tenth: 21.4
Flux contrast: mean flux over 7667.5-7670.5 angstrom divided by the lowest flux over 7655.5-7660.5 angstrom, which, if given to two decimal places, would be 1.02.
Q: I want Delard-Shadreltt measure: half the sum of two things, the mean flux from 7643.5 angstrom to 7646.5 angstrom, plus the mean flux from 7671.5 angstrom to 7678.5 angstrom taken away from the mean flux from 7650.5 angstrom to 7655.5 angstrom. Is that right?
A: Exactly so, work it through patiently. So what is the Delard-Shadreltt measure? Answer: 10.70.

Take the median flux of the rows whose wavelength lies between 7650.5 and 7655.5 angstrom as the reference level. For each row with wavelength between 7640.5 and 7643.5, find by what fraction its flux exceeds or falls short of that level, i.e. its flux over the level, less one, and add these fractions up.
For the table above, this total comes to 0.21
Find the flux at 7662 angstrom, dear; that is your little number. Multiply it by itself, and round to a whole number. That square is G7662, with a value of 350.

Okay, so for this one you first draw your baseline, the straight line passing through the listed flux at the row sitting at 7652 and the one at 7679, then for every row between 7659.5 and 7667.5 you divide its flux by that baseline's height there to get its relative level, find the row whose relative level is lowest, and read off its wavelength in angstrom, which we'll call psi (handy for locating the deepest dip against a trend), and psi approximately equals 7665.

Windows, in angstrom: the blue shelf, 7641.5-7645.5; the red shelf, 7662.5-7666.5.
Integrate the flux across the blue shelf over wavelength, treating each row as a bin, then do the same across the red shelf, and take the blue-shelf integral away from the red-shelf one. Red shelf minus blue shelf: -10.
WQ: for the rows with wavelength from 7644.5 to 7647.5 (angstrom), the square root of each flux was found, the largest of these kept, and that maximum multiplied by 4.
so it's 18.9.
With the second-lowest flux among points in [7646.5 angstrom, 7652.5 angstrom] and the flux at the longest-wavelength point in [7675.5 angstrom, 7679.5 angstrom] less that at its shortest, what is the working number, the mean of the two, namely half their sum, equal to 10.3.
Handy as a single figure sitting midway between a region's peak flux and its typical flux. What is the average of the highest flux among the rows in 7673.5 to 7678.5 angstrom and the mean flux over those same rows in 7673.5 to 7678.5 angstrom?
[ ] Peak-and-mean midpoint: 21.2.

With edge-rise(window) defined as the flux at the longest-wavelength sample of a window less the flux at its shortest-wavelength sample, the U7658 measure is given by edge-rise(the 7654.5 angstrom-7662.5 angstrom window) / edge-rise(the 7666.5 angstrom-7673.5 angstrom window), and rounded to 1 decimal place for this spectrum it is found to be -1.1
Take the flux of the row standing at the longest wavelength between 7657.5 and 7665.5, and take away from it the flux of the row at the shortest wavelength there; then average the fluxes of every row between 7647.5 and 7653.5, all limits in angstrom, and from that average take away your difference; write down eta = 21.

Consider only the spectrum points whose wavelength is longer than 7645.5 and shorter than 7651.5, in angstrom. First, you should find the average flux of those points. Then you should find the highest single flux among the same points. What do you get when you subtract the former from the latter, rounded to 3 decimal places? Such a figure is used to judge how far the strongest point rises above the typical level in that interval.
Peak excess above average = 0.723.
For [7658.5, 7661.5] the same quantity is 0.593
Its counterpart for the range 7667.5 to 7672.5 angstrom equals 0.606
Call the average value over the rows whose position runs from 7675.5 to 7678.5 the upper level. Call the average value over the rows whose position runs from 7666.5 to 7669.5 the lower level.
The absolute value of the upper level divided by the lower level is 1.10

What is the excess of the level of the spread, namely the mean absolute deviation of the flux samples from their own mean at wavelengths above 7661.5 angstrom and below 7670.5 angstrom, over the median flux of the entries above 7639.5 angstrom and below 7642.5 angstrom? -20.7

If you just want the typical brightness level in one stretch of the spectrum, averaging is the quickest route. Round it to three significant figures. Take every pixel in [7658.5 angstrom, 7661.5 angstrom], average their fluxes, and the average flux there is 19.6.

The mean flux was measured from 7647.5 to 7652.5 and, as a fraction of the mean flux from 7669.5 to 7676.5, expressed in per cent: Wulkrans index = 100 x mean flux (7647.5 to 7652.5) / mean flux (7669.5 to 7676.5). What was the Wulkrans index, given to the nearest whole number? 105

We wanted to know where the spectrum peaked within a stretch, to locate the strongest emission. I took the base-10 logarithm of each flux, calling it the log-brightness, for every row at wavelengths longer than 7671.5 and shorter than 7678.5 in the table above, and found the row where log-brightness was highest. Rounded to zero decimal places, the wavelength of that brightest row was 7676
